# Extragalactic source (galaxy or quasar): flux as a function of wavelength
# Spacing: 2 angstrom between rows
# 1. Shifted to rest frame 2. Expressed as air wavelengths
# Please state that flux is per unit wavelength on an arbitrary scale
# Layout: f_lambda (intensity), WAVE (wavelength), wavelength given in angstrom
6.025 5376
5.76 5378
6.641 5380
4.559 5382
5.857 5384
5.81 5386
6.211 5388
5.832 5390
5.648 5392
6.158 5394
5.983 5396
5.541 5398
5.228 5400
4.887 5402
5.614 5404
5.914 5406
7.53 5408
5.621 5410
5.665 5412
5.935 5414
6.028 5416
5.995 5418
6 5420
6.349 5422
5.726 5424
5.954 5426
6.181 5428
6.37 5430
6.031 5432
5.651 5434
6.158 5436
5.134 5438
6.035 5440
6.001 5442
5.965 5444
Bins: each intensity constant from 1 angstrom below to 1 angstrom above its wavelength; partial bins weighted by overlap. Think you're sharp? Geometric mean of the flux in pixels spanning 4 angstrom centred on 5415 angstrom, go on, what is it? 5.98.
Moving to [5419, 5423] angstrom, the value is 6.17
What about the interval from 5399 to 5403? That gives 5.05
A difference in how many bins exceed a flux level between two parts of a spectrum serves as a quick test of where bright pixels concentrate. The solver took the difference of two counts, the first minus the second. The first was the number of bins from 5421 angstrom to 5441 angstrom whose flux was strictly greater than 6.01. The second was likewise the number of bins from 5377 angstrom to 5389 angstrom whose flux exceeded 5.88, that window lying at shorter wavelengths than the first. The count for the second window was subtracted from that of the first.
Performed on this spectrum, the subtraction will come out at 4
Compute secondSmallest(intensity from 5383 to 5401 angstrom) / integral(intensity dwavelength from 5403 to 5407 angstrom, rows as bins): 0.24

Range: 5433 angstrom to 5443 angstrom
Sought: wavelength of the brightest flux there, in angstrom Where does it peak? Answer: 5436 angstrom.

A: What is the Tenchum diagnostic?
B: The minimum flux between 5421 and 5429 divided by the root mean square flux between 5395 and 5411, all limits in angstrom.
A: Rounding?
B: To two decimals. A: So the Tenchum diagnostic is 0.98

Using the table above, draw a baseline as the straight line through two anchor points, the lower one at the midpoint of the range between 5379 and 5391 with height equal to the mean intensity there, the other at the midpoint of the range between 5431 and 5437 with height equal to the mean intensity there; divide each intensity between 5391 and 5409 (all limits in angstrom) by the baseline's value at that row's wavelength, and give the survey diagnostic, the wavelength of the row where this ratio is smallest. 5402 angstrom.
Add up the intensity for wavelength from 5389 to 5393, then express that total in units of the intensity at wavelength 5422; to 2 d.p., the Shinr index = 1.81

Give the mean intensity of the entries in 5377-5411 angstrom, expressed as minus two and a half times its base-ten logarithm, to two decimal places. -1.91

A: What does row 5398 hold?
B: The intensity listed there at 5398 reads 5.541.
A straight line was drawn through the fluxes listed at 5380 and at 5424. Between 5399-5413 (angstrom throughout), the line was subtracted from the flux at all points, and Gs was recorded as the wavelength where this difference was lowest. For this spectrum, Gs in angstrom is 5402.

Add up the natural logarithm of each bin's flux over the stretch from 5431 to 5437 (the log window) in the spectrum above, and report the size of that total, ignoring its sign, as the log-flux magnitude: 5.35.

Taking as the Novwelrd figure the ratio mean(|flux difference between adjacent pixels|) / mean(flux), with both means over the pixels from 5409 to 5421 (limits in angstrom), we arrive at 0.015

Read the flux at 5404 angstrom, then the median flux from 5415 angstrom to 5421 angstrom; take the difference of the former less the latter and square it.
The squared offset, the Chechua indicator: 0.15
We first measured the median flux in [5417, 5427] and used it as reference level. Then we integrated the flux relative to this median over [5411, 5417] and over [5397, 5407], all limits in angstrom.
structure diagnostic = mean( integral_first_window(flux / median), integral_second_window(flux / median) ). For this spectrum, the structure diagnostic 7.5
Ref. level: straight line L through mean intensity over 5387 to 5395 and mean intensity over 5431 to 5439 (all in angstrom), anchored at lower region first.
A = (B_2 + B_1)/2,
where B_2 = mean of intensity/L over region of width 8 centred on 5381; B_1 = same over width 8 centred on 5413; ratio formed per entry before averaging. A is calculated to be 0.97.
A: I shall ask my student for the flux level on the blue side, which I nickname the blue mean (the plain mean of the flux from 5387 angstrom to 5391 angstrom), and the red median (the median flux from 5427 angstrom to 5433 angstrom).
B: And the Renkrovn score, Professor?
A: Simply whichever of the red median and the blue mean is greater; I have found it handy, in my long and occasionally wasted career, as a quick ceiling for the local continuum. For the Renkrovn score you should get 6.18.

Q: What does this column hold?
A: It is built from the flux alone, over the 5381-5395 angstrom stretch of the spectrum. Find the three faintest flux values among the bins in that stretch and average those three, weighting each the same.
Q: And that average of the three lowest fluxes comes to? 5.3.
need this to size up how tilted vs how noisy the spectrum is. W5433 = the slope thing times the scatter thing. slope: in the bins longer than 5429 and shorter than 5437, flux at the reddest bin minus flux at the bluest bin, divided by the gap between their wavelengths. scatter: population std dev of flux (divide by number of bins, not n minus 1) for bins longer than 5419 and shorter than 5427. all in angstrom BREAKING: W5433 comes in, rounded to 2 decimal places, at -0.01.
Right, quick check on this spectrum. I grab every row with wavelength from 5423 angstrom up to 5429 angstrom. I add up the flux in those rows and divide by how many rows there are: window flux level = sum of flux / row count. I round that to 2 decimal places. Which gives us 5.95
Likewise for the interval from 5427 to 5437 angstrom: 6.08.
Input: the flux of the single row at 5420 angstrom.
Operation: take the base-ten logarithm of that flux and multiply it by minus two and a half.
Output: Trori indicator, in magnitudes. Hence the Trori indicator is -1.95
